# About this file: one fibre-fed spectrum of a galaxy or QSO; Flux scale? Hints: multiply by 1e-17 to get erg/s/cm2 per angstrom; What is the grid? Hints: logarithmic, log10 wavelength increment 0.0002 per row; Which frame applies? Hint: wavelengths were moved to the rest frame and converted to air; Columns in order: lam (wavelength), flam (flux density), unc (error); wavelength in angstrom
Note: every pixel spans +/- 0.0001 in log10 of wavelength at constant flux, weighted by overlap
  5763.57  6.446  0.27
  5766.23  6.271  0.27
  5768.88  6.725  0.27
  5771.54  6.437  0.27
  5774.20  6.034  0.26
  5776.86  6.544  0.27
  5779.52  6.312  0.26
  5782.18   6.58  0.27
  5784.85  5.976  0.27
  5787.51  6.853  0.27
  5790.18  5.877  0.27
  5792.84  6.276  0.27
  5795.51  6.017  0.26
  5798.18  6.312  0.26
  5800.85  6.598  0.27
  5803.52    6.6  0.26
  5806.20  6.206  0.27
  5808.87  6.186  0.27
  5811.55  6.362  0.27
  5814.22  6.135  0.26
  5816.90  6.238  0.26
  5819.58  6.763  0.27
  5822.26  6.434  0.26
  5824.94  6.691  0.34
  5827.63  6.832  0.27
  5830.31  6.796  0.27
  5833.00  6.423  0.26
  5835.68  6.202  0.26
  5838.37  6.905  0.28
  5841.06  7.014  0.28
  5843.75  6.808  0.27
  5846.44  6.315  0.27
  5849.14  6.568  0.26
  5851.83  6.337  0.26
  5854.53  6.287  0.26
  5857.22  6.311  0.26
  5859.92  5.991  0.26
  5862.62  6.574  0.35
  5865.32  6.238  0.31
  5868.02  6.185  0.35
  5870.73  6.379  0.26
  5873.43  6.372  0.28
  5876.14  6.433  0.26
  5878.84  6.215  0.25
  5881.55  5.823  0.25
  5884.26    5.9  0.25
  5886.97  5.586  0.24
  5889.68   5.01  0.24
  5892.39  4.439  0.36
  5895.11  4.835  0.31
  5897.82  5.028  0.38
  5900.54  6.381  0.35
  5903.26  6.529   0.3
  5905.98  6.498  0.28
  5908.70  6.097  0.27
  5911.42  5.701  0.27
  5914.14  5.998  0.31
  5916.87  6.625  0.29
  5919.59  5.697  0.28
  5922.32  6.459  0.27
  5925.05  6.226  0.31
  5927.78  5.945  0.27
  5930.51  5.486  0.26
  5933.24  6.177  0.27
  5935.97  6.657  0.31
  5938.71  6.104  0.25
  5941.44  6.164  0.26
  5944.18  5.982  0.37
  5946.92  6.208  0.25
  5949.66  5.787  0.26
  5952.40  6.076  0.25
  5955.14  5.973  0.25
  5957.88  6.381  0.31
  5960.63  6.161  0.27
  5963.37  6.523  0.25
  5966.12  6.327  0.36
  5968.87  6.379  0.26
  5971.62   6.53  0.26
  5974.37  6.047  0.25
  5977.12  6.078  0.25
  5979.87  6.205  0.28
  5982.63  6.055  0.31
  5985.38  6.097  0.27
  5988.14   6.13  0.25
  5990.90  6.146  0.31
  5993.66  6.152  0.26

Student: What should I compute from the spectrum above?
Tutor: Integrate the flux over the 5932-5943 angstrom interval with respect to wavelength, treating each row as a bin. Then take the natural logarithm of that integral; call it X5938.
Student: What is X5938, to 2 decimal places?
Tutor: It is 4.23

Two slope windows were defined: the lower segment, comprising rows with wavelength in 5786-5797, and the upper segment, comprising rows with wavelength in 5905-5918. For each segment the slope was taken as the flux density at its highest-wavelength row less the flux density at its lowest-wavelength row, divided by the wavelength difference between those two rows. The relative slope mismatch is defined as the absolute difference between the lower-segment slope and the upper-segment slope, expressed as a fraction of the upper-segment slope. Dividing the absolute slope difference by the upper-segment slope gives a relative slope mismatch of 10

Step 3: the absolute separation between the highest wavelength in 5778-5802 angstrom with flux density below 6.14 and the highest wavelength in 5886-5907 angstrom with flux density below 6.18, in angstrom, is 102.3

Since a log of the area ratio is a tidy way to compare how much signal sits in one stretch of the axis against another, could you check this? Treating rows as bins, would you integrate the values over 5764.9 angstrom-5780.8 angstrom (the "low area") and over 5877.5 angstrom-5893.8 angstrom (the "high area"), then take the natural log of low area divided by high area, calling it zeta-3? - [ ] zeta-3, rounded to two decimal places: 0.13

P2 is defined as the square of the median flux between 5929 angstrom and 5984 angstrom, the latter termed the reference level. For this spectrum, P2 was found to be 38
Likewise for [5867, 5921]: 37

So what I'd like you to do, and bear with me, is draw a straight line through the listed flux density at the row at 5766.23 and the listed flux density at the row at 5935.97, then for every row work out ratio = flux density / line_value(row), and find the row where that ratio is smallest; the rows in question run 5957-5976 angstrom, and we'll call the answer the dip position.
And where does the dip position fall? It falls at 5974.37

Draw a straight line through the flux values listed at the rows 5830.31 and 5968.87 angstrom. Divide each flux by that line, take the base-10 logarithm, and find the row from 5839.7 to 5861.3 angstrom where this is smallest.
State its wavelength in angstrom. 5859.92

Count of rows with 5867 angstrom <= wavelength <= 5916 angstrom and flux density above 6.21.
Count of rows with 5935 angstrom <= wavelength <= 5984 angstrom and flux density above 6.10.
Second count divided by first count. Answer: 1.57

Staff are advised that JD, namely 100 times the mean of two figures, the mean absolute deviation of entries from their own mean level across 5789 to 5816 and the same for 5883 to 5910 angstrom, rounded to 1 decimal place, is 41.2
